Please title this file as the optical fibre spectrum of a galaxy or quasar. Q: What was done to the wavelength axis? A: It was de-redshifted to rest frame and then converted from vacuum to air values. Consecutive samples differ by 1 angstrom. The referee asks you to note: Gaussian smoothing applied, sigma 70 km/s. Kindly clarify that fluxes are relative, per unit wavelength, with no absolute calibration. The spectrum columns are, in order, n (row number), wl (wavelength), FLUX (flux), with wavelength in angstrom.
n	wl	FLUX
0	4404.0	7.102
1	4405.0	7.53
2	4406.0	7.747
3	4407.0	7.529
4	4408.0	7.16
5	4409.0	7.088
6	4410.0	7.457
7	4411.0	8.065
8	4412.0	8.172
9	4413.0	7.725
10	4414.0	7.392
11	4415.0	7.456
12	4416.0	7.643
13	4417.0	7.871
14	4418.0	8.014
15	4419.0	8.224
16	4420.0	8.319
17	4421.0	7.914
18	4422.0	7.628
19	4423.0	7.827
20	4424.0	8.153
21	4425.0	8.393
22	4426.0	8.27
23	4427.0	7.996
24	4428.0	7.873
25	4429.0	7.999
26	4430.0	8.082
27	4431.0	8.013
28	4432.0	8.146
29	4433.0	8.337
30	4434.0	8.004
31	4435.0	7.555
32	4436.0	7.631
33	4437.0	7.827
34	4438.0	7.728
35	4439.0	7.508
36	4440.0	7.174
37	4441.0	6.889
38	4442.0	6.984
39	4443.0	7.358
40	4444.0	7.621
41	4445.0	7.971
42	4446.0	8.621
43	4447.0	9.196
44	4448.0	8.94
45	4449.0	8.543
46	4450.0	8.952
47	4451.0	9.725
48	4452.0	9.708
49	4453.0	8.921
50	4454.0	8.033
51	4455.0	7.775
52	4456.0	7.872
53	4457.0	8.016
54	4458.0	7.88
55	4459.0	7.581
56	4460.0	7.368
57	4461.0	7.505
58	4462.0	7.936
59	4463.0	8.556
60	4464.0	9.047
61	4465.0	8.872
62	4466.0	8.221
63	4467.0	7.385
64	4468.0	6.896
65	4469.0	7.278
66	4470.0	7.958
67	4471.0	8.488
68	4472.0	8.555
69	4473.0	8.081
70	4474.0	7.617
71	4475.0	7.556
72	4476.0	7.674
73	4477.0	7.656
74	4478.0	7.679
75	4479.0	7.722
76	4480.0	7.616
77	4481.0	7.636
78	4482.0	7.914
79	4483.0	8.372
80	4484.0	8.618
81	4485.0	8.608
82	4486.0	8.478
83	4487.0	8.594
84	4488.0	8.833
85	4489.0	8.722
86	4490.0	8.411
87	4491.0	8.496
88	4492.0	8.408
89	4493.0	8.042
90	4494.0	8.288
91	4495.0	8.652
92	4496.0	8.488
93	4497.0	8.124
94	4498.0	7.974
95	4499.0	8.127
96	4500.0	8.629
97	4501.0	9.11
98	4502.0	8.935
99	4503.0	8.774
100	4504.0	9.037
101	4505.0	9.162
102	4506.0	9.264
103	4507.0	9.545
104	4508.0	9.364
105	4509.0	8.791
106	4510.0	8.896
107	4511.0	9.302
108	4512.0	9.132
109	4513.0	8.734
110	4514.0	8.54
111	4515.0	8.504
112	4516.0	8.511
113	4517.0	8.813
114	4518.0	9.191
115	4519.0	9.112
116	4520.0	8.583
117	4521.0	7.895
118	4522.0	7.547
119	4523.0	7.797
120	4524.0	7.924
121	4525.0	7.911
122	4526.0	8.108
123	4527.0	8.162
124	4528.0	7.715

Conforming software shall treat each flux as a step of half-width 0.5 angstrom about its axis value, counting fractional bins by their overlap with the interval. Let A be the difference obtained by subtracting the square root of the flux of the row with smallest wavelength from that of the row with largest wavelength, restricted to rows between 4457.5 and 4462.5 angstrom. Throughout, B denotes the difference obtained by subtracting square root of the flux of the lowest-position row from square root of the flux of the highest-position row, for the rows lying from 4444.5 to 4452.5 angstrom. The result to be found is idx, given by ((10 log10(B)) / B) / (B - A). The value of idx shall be -65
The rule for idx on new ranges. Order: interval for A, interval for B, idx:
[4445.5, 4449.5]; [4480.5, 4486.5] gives -345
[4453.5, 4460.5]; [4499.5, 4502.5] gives -1454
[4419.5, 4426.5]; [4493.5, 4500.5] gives -3130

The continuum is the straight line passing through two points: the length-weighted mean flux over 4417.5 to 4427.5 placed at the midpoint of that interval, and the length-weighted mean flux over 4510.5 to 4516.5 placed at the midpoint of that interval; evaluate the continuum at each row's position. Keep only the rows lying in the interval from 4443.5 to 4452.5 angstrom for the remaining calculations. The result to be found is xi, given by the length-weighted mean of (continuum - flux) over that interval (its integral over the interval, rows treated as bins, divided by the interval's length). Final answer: -0.53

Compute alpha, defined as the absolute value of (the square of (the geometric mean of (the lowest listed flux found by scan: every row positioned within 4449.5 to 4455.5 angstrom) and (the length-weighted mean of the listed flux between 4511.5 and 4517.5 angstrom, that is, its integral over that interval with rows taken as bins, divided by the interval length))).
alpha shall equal 67.7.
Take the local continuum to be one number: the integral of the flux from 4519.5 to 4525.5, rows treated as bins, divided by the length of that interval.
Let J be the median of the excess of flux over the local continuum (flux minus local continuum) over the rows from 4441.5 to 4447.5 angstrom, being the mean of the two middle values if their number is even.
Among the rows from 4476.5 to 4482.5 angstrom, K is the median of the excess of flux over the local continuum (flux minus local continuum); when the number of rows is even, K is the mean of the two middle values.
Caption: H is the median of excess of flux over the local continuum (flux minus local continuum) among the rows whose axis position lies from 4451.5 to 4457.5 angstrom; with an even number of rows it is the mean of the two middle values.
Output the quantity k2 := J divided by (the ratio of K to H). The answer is 0.0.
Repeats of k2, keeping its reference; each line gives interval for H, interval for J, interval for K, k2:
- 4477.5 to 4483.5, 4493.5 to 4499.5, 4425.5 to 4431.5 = -1.0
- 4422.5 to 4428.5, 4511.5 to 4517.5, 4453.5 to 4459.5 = -1.4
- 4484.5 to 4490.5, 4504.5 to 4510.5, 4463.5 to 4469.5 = -6.0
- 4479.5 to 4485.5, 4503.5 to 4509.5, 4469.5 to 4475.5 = 3.3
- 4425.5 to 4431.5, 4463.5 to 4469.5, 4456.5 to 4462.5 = 0.0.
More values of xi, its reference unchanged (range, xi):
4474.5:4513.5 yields 0.14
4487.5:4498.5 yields 0.22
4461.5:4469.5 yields 0.39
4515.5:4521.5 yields 0.14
